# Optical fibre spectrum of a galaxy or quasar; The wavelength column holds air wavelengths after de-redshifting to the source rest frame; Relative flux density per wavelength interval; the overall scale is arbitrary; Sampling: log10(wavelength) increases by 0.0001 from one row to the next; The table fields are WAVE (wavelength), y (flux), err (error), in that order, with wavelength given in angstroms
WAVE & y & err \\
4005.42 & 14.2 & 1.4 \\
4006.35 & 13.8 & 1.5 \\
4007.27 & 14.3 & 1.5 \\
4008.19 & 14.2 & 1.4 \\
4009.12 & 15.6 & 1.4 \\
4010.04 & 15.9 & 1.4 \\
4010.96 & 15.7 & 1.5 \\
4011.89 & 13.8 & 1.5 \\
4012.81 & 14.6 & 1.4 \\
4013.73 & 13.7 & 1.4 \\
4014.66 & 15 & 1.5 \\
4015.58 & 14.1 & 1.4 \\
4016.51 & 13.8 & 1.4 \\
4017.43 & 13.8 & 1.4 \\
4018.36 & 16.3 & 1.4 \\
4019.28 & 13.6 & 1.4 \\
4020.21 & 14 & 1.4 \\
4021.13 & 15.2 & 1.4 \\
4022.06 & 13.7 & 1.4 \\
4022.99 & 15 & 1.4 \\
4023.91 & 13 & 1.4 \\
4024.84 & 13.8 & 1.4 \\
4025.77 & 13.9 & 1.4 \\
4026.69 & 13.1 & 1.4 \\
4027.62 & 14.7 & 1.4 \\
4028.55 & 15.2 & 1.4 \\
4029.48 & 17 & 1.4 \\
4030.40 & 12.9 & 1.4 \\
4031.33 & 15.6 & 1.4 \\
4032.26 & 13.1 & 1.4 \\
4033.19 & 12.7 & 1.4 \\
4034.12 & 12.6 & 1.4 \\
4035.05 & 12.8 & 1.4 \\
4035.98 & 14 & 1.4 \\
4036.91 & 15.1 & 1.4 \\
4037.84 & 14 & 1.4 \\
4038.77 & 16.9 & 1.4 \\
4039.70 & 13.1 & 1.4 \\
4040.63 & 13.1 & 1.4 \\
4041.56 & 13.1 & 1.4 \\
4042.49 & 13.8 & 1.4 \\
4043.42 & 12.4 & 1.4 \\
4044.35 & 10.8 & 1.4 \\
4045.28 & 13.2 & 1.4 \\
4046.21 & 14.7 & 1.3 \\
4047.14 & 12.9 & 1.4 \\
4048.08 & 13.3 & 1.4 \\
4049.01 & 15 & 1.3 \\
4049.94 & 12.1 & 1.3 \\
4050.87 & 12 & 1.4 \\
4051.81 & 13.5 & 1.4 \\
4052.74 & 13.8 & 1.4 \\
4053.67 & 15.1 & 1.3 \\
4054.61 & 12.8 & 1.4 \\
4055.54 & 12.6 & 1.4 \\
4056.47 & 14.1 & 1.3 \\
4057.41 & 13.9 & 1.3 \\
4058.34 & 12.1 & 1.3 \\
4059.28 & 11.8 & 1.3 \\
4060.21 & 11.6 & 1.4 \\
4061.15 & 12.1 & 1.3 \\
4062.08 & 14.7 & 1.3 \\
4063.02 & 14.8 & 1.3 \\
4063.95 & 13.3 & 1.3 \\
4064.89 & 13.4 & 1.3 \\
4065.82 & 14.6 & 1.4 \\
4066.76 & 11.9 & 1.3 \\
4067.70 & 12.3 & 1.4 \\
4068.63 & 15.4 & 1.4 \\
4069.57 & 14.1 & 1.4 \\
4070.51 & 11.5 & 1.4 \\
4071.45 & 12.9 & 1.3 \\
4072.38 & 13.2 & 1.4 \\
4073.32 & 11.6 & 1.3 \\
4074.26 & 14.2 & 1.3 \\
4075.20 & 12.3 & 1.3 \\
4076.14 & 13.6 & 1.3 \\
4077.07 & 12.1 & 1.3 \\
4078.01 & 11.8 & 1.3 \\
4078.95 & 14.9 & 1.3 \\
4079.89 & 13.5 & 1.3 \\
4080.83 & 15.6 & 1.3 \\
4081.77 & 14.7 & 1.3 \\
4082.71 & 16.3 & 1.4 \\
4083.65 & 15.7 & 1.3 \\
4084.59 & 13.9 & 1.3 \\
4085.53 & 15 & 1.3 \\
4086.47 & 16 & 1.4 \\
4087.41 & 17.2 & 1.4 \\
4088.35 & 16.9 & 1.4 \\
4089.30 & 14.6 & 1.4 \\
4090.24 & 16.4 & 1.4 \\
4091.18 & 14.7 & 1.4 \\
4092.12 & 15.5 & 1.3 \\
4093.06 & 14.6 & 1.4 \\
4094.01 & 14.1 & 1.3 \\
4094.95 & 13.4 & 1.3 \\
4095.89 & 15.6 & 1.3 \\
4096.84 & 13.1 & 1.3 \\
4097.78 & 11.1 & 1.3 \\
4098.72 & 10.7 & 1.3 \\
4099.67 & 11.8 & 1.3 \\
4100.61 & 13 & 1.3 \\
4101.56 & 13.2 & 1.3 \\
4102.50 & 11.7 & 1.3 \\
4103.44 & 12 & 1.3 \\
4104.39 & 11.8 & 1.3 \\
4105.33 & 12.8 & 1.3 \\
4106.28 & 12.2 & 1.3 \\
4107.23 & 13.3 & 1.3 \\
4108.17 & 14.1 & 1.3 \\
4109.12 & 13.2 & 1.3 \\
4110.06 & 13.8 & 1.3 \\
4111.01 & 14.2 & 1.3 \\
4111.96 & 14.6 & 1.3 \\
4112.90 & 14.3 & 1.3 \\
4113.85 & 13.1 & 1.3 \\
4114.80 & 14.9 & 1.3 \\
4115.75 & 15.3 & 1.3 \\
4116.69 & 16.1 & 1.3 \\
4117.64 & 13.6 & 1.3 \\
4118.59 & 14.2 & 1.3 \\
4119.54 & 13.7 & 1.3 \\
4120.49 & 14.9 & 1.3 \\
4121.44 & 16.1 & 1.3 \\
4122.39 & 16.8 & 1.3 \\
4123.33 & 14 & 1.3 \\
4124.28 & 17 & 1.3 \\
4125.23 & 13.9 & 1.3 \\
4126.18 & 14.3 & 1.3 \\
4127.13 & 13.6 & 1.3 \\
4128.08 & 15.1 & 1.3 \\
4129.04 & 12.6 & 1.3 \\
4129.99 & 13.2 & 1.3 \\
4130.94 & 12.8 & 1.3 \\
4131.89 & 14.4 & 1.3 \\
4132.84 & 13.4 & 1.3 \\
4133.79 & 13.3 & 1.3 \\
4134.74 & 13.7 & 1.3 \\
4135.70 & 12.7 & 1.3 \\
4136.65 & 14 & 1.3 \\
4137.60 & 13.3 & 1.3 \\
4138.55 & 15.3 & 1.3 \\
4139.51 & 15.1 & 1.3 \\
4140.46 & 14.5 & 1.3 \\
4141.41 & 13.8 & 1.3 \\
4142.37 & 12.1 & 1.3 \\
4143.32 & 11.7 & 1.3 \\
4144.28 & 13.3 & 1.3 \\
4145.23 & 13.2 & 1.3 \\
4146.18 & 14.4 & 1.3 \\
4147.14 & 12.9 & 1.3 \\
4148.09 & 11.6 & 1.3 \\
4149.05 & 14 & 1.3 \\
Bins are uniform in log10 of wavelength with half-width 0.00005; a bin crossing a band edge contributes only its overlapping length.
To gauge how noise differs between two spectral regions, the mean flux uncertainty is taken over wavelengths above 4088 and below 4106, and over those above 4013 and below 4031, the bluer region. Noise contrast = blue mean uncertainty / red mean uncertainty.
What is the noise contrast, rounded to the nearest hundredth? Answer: 1.06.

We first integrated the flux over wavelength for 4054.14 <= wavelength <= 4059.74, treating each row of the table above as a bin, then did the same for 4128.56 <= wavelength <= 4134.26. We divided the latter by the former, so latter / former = 1.05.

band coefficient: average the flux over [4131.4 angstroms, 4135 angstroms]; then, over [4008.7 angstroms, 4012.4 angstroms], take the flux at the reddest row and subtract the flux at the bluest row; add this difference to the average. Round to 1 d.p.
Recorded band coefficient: 11.9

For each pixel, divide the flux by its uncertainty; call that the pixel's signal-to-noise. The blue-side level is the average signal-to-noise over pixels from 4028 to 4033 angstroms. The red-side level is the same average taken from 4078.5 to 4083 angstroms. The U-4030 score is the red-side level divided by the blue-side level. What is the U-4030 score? 1.08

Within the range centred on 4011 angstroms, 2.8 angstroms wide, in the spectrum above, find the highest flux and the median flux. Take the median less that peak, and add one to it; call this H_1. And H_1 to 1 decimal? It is 0.8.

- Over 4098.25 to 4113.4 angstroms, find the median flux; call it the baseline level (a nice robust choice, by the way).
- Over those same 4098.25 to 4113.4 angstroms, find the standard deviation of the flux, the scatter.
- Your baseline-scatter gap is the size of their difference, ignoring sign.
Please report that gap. 12.0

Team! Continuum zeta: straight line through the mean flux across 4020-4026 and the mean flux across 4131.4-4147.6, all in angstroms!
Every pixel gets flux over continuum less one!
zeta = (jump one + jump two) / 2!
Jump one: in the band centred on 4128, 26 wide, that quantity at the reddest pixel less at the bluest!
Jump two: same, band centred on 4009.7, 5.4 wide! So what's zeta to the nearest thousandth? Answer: -0.042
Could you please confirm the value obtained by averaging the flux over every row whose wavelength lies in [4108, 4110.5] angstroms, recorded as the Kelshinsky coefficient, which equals 13.7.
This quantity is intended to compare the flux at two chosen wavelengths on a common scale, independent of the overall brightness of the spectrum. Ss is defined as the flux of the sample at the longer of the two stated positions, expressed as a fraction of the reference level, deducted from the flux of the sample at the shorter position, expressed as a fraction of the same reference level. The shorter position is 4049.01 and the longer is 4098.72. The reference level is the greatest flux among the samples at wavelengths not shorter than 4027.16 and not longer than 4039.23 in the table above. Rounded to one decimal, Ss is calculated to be 0.3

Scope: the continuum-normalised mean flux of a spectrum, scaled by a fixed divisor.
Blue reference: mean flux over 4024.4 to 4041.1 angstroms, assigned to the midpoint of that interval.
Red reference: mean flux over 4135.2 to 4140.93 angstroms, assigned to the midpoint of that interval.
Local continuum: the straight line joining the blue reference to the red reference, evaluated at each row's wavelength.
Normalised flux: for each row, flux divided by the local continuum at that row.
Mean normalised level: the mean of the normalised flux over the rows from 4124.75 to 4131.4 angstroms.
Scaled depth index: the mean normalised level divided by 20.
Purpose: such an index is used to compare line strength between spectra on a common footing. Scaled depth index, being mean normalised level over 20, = 0.0482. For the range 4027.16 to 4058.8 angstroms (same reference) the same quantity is 0.0484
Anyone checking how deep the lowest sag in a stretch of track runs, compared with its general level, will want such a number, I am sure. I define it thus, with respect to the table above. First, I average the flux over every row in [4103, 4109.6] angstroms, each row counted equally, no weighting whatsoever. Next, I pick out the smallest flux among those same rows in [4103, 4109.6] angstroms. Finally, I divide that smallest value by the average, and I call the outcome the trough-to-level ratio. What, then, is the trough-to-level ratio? 0.924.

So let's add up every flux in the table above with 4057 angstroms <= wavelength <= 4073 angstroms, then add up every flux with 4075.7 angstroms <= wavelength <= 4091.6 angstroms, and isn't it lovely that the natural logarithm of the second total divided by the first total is 0.12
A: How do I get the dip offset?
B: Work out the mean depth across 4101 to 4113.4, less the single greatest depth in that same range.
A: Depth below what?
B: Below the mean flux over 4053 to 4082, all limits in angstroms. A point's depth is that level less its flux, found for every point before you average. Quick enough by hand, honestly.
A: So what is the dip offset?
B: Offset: -1.47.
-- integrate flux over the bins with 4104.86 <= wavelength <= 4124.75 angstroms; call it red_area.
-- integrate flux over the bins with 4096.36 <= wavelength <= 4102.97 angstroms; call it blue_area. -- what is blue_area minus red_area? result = -206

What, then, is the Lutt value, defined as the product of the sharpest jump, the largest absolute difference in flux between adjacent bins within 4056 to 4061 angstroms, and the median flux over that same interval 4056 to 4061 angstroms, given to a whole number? 22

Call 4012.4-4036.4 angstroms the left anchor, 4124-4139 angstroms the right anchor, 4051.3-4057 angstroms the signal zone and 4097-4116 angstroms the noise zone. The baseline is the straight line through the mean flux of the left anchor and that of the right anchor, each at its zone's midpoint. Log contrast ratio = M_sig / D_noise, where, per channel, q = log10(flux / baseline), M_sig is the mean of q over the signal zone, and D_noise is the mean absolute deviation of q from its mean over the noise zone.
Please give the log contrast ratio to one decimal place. -0.4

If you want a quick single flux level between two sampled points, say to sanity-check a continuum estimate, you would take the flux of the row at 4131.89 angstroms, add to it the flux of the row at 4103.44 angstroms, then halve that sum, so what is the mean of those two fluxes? 13.2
